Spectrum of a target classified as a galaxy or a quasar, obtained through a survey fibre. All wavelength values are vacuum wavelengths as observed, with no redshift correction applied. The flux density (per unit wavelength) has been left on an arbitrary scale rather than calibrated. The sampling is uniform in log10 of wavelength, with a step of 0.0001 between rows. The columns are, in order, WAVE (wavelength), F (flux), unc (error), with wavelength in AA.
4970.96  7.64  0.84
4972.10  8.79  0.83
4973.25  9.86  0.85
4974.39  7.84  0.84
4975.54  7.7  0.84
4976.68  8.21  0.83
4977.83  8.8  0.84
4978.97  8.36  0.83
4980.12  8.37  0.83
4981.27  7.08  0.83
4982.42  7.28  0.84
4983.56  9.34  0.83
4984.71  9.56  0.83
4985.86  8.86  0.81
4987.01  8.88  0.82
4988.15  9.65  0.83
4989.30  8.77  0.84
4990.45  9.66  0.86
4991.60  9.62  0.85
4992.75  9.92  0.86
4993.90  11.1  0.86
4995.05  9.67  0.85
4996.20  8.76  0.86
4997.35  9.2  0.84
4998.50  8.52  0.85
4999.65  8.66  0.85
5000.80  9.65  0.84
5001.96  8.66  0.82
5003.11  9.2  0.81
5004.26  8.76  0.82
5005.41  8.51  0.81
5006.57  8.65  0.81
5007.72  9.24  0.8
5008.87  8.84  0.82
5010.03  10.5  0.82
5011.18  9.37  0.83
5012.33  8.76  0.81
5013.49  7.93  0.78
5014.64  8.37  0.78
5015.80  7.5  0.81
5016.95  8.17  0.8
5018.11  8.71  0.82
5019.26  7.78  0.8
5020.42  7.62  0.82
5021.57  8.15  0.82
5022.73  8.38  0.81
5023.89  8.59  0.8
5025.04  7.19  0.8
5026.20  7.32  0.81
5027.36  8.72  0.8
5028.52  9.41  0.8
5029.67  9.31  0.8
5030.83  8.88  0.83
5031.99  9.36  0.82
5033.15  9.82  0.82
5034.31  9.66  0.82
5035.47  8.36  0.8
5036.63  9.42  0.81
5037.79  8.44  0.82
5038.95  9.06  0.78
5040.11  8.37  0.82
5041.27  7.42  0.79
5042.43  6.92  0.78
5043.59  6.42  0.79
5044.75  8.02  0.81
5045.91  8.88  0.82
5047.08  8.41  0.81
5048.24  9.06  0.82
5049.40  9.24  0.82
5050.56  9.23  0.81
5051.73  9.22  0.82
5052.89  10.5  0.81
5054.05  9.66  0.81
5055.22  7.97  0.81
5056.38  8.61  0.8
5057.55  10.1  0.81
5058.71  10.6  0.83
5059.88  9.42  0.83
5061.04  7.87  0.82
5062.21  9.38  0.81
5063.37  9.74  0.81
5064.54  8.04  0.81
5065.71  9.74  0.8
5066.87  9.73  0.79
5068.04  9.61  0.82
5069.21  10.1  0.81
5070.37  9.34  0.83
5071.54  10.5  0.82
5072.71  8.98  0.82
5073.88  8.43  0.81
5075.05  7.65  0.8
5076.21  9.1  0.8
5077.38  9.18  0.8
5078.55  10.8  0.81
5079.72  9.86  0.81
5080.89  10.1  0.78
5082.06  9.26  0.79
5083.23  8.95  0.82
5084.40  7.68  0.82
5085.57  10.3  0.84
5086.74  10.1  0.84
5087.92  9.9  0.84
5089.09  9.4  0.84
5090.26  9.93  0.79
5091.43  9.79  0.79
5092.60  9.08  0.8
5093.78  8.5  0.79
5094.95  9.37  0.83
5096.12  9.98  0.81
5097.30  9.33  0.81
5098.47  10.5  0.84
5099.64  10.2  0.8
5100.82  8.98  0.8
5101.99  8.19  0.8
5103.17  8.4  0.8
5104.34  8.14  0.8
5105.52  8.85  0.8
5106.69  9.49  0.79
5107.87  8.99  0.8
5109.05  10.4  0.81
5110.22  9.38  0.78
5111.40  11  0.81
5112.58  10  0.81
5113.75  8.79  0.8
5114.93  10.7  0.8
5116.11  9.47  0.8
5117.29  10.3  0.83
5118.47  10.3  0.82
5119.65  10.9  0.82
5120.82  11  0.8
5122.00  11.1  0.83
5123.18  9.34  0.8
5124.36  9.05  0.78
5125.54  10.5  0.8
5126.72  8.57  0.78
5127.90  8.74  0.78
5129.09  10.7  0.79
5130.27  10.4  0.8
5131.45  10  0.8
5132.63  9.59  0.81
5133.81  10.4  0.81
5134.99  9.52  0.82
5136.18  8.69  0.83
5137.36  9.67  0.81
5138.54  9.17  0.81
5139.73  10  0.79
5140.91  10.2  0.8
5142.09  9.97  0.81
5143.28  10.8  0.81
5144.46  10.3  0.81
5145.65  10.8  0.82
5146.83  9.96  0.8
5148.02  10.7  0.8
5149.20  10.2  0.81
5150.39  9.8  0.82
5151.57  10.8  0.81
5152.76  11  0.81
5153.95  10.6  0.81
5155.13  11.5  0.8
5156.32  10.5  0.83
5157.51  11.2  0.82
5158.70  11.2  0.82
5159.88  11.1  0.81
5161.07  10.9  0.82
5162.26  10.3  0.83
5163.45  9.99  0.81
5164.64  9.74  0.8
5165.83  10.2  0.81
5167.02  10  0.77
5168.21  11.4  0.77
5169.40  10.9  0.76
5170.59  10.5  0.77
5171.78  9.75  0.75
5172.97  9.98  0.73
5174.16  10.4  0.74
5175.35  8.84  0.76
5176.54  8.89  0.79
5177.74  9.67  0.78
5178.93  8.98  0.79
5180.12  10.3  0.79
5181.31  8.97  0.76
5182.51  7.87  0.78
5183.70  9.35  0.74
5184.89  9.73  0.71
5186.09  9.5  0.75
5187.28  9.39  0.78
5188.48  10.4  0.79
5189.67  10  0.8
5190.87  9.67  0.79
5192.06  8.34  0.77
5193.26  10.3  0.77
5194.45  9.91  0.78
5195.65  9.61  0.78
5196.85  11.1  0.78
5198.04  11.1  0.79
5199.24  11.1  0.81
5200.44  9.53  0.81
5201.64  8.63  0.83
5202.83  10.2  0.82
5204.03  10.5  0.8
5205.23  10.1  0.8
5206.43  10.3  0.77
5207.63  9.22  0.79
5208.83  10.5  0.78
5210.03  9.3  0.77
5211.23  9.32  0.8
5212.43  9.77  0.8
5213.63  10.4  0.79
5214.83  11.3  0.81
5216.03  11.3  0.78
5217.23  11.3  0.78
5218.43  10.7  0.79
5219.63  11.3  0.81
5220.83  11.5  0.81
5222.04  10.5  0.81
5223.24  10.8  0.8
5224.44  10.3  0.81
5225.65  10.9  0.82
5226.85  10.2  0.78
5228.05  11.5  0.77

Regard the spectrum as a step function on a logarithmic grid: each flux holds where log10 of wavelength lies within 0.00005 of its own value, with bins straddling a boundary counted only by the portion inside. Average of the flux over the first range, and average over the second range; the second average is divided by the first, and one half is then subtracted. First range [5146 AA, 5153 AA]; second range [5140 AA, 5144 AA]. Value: 0.49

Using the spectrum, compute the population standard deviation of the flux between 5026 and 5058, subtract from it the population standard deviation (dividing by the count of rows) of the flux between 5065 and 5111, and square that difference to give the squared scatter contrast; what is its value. 0.028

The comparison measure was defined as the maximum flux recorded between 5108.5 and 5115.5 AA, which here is 11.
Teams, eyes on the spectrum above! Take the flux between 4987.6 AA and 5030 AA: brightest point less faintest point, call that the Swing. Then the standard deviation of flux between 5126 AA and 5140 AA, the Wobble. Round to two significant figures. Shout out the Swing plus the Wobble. 4.6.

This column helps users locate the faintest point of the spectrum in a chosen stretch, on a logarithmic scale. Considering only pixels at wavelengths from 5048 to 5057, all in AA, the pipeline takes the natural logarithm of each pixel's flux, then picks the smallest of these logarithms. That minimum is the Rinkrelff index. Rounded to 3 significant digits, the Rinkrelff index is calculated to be 2.08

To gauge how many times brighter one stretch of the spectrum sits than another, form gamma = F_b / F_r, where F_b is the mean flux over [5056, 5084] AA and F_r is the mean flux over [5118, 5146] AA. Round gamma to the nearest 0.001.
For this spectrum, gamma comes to 0.939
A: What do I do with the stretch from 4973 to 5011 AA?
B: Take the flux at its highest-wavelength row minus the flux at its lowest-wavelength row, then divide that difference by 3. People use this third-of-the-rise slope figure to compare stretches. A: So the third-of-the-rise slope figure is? 0.2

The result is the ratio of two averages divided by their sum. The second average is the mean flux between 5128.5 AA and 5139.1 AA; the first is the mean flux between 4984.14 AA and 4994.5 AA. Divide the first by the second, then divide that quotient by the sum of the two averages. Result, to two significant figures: 0.050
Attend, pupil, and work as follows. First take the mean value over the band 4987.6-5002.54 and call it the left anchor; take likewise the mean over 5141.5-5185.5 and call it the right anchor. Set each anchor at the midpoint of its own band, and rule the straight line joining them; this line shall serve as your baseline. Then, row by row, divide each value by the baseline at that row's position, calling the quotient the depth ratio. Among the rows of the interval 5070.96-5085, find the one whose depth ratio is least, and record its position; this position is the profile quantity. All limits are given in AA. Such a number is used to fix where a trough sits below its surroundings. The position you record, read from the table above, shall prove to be 5084.40 AA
